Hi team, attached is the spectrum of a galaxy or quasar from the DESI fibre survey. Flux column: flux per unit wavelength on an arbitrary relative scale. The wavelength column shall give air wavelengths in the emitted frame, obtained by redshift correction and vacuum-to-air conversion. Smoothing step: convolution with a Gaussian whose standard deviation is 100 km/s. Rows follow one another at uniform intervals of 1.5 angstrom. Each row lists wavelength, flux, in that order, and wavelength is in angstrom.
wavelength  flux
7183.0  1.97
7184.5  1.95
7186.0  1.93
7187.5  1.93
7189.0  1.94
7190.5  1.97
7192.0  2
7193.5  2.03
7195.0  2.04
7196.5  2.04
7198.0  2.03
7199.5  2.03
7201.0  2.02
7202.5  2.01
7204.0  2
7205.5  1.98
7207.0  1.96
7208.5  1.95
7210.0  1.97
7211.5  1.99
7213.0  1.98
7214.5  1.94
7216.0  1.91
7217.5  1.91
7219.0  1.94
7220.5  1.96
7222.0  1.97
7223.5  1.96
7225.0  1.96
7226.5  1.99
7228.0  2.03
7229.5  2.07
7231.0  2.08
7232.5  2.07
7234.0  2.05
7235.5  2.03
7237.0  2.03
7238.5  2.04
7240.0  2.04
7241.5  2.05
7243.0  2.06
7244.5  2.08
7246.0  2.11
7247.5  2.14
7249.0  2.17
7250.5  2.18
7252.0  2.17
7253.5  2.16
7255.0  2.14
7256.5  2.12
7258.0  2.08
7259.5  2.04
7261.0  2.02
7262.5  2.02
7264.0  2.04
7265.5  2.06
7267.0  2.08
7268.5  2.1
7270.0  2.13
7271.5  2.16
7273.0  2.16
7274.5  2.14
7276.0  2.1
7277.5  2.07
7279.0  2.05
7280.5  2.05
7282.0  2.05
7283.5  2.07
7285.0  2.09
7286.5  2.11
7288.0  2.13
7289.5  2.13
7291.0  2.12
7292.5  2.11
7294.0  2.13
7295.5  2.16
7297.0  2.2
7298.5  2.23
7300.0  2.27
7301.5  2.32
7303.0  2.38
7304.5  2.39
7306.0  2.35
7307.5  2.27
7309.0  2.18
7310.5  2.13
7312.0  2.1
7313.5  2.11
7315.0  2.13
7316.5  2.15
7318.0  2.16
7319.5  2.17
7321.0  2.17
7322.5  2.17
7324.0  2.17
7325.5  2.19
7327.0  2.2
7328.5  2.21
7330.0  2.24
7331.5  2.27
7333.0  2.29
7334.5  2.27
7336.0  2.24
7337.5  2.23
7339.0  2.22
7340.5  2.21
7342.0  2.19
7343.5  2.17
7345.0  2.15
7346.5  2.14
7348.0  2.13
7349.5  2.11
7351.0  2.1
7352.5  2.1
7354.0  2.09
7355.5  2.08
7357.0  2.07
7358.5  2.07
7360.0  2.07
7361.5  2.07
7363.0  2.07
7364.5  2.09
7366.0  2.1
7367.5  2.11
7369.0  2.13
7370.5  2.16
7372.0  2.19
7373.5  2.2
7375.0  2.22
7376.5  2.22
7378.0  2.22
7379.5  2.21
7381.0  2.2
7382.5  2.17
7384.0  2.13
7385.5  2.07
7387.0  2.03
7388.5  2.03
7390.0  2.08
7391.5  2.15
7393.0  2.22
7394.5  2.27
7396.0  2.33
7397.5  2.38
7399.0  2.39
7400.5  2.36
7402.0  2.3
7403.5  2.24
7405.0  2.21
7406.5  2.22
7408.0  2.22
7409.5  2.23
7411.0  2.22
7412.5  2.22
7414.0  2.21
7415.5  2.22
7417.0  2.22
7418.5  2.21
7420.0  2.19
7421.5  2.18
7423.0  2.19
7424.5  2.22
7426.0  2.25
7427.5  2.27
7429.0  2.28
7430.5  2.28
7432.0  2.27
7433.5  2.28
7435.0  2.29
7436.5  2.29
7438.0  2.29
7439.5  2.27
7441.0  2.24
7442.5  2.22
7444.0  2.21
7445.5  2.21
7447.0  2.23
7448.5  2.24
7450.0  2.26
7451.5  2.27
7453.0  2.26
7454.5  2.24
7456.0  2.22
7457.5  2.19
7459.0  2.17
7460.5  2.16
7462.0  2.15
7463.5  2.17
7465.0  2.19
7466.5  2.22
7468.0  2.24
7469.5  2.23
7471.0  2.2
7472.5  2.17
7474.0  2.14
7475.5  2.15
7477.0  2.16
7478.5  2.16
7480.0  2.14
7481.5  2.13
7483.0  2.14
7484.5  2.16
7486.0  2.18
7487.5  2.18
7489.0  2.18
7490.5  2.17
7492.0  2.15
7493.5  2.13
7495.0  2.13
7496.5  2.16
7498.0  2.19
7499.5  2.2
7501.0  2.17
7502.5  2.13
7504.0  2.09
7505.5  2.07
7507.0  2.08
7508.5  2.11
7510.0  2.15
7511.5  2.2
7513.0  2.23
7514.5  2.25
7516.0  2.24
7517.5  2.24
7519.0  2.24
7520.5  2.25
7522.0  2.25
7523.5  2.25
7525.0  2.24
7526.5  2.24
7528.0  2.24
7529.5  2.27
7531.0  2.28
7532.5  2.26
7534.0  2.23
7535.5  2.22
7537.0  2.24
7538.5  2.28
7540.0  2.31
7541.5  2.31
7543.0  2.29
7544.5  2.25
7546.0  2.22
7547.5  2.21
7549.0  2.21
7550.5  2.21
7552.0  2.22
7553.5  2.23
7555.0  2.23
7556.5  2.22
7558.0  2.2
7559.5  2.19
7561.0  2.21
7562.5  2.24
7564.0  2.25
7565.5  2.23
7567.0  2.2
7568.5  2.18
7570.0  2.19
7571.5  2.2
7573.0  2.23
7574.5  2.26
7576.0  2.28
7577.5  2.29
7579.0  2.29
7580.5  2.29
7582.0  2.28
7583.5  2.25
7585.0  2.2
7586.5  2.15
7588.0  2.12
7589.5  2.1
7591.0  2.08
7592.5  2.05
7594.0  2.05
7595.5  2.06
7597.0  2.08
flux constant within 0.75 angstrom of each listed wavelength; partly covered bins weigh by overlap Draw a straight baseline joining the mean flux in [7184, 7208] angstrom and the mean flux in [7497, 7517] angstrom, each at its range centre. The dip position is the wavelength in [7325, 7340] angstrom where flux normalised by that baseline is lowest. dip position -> 7325.5 angstrom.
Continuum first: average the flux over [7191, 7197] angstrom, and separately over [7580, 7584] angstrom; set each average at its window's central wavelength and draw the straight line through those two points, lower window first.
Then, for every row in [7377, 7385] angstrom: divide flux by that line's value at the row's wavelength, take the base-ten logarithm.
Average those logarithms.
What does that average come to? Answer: 0.008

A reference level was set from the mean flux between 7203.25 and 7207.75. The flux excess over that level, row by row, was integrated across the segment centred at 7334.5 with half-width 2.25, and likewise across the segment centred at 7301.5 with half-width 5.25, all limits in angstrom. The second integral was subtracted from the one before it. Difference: -2.1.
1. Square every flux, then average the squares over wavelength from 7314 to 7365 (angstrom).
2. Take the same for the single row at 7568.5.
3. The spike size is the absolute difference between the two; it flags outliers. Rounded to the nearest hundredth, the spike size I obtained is 0.09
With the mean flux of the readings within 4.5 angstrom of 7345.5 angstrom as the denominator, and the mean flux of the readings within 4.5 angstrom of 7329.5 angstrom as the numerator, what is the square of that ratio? 1.08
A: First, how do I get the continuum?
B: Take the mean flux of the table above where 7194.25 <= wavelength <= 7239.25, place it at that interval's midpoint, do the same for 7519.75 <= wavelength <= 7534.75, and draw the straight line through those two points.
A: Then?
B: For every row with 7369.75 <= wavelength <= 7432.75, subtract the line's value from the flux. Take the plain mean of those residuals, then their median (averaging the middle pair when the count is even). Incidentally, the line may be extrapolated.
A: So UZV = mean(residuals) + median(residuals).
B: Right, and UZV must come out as 0.13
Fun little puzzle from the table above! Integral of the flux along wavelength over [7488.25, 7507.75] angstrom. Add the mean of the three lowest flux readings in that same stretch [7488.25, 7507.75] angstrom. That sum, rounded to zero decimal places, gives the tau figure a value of 44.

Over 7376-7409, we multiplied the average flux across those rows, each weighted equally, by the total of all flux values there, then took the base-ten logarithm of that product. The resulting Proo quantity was 2.03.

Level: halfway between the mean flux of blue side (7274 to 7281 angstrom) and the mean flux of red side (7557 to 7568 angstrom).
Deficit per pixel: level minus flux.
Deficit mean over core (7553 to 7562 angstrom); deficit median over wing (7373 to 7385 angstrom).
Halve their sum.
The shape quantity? -0.06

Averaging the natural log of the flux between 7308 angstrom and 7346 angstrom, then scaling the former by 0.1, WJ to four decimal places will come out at 0.0783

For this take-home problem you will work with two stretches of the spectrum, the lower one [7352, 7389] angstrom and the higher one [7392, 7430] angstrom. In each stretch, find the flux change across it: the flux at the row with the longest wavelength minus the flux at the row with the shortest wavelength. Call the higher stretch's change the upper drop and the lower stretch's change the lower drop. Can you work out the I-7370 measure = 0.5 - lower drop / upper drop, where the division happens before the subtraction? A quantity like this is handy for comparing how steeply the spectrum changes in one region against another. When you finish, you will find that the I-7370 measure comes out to 1.7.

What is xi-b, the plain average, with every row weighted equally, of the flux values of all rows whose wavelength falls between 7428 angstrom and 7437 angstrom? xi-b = 2.28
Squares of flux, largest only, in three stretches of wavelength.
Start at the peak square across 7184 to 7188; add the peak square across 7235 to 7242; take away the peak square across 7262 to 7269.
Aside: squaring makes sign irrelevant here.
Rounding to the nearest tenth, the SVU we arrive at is 3.6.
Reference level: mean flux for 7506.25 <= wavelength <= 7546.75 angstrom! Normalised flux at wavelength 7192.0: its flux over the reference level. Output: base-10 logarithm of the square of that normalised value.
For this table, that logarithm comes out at -0.10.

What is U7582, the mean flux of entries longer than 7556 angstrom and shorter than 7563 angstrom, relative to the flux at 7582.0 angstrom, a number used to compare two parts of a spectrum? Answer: 0.97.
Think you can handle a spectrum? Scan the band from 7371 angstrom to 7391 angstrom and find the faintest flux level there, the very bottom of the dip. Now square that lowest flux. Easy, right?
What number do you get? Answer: 4.1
